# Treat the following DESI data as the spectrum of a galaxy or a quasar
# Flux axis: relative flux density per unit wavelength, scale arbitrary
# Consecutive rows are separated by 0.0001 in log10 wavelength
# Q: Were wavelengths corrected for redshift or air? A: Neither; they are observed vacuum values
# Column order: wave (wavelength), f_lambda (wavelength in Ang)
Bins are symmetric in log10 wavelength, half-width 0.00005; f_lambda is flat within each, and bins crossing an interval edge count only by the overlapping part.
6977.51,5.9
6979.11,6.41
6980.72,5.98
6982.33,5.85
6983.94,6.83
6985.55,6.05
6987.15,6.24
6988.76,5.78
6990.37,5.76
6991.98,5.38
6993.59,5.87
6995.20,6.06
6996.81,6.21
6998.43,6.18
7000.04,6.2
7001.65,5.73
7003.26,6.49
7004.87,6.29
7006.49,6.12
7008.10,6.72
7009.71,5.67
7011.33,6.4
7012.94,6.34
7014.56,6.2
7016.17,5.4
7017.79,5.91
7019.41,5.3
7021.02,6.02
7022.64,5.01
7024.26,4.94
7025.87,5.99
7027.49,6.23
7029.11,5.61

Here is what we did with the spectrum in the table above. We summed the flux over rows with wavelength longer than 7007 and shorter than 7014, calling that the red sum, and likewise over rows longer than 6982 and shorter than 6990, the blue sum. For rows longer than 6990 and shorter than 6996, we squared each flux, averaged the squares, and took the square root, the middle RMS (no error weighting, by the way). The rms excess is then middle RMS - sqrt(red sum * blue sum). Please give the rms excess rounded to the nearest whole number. -22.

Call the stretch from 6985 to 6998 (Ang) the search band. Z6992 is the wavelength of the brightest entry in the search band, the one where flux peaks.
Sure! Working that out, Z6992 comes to 6987.15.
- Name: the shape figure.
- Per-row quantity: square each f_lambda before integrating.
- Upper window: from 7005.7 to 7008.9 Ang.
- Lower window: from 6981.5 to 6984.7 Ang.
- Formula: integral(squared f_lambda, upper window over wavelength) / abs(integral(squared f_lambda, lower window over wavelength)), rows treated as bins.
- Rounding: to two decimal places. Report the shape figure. 1.03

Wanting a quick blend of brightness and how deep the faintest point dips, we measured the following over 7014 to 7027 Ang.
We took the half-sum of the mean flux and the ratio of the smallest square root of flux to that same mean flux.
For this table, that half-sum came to 3.00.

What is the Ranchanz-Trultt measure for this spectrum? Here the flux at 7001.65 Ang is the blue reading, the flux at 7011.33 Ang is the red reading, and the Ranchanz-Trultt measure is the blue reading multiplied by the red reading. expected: 36.7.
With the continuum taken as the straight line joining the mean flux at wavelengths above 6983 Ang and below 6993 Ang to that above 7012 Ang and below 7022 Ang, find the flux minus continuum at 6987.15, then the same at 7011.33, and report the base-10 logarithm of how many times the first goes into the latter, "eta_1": 0.35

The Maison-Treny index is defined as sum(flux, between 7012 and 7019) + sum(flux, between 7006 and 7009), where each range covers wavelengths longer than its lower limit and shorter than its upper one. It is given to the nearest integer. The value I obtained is 37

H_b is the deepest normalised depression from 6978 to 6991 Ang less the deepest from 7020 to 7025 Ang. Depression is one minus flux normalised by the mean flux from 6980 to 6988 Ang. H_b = -0.13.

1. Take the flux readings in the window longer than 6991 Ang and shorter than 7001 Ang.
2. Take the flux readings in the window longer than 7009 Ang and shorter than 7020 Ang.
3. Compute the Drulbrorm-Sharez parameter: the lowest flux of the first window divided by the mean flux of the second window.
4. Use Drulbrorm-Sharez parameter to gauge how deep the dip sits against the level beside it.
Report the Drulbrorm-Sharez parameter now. 0.91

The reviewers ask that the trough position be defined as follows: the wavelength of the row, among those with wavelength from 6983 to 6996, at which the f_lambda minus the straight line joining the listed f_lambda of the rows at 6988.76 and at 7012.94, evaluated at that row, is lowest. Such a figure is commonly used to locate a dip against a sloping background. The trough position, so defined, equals 6991.98 Ang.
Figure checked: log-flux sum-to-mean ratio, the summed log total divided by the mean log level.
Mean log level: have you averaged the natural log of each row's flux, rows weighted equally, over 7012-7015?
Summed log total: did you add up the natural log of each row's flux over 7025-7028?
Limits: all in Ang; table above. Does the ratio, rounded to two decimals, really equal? 1.97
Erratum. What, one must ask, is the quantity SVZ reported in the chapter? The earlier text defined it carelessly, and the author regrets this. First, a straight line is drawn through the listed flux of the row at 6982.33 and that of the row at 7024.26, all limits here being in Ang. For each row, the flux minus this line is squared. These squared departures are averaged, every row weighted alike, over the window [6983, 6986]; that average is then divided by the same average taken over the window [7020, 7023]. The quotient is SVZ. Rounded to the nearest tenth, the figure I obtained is 1.1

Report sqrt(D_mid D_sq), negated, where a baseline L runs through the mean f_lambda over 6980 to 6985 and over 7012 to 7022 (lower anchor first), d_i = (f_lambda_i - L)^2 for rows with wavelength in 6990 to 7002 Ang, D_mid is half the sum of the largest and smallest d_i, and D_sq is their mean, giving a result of -0.17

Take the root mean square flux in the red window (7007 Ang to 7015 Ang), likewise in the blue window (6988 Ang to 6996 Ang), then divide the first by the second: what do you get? 1.09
